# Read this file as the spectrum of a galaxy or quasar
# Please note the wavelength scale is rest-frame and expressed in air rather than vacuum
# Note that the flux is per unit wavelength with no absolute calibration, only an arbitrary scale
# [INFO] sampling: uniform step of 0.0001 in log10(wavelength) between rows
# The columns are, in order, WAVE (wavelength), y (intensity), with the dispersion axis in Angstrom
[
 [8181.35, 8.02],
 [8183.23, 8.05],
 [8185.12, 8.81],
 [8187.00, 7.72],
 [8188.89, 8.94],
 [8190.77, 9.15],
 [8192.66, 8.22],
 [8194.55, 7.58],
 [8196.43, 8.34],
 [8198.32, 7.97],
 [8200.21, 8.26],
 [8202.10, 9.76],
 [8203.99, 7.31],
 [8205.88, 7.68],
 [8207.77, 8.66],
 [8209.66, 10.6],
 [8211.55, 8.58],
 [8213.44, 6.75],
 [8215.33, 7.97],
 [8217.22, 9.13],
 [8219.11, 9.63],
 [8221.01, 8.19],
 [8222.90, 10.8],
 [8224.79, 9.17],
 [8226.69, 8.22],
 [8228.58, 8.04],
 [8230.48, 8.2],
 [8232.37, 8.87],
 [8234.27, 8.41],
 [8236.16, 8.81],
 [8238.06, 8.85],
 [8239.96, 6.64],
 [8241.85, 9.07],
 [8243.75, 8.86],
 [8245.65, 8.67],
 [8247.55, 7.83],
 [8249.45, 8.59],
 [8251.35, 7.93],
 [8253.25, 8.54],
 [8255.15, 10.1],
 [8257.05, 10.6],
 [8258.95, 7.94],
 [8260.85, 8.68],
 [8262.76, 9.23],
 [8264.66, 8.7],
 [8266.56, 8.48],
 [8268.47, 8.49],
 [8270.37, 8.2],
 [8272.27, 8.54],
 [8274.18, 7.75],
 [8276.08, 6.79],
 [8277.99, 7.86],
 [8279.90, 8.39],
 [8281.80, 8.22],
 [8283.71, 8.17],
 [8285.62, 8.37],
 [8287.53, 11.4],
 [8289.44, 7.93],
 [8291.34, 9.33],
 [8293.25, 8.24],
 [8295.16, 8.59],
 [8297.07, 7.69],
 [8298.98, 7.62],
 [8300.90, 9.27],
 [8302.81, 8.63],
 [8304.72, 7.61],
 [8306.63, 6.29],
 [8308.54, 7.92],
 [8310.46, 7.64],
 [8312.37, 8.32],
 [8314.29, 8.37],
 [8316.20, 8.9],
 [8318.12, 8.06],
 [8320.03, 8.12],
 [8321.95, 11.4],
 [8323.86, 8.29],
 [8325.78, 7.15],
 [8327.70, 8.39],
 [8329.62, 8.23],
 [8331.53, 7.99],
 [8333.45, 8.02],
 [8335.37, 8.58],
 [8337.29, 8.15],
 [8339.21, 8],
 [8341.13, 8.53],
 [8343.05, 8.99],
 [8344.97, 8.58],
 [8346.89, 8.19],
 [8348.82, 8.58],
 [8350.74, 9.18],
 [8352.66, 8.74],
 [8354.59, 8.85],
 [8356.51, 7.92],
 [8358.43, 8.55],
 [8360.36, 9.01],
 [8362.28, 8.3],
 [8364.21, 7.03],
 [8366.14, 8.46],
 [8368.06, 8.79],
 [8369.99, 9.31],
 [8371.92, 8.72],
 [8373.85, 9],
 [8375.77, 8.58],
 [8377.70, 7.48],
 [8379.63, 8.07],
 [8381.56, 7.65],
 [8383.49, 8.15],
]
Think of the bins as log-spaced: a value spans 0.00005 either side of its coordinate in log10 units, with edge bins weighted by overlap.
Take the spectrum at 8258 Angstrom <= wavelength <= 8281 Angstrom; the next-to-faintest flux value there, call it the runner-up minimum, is 7.75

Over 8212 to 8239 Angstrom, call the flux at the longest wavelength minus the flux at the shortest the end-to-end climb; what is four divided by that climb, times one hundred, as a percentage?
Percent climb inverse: 190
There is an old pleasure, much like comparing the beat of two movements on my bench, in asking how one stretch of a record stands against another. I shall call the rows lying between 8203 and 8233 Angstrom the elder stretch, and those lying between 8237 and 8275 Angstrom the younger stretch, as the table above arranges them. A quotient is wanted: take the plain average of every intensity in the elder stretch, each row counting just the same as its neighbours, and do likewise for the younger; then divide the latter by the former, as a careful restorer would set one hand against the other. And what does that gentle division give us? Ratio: 0.997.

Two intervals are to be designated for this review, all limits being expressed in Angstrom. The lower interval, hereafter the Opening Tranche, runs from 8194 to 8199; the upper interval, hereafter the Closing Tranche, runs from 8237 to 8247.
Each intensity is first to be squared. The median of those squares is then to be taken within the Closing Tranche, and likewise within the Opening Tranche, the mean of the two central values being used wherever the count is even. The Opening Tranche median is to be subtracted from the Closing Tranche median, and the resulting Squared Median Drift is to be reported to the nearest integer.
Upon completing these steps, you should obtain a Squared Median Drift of 15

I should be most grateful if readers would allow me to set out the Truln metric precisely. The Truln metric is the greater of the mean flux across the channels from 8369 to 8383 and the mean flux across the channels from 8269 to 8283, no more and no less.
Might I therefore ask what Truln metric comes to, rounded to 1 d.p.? 8.4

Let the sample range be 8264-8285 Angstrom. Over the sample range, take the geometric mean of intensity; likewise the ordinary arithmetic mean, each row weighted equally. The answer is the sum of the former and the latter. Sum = 16.3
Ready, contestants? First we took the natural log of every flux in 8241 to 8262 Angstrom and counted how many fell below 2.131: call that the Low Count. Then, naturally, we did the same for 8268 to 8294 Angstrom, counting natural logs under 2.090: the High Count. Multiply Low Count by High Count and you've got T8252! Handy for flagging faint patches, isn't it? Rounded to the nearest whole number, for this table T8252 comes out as 12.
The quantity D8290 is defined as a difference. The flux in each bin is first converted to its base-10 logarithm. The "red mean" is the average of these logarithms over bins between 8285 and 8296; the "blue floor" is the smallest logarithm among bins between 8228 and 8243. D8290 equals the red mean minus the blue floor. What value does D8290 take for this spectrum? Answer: 0.13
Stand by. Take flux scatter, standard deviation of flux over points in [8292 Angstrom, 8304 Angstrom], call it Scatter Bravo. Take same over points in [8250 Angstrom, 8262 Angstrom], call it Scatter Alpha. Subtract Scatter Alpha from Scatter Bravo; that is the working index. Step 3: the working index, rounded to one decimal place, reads -0.5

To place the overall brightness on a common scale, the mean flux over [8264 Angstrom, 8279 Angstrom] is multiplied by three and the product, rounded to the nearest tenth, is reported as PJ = 24.3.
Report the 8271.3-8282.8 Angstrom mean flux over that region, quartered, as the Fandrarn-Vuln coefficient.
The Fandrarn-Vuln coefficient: 1.98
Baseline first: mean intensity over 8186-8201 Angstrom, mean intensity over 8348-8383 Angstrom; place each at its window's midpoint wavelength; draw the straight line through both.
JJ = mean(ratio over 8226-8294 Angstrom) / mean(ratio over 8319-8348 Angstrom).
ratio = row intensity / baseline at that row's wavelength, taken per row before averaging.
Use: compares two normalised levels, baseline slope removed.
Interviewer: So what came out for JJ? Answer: 1.02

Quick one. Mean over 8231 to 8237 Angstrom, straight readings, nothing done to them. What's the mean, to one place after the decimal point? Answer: 8.7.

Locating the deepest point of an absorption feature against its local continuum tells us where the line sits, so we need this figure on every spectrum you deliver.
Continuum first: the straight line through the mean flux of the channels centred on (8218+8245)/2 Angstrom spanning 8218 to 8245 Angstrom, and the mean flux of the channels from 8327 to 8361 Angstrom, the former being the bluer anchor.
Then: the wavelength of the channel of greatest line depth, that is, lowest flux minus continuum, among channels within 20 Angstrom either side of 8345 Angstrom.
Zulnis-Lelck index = 8364.21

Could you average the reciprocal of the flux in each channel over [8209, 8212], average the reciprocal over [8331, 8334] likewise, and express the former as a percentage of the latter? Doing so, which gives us 84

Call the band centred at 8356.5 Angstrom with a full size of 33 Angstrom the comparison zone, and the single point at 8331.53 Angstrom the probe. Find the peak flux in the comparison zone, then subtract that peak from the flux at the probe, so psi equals -1.3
